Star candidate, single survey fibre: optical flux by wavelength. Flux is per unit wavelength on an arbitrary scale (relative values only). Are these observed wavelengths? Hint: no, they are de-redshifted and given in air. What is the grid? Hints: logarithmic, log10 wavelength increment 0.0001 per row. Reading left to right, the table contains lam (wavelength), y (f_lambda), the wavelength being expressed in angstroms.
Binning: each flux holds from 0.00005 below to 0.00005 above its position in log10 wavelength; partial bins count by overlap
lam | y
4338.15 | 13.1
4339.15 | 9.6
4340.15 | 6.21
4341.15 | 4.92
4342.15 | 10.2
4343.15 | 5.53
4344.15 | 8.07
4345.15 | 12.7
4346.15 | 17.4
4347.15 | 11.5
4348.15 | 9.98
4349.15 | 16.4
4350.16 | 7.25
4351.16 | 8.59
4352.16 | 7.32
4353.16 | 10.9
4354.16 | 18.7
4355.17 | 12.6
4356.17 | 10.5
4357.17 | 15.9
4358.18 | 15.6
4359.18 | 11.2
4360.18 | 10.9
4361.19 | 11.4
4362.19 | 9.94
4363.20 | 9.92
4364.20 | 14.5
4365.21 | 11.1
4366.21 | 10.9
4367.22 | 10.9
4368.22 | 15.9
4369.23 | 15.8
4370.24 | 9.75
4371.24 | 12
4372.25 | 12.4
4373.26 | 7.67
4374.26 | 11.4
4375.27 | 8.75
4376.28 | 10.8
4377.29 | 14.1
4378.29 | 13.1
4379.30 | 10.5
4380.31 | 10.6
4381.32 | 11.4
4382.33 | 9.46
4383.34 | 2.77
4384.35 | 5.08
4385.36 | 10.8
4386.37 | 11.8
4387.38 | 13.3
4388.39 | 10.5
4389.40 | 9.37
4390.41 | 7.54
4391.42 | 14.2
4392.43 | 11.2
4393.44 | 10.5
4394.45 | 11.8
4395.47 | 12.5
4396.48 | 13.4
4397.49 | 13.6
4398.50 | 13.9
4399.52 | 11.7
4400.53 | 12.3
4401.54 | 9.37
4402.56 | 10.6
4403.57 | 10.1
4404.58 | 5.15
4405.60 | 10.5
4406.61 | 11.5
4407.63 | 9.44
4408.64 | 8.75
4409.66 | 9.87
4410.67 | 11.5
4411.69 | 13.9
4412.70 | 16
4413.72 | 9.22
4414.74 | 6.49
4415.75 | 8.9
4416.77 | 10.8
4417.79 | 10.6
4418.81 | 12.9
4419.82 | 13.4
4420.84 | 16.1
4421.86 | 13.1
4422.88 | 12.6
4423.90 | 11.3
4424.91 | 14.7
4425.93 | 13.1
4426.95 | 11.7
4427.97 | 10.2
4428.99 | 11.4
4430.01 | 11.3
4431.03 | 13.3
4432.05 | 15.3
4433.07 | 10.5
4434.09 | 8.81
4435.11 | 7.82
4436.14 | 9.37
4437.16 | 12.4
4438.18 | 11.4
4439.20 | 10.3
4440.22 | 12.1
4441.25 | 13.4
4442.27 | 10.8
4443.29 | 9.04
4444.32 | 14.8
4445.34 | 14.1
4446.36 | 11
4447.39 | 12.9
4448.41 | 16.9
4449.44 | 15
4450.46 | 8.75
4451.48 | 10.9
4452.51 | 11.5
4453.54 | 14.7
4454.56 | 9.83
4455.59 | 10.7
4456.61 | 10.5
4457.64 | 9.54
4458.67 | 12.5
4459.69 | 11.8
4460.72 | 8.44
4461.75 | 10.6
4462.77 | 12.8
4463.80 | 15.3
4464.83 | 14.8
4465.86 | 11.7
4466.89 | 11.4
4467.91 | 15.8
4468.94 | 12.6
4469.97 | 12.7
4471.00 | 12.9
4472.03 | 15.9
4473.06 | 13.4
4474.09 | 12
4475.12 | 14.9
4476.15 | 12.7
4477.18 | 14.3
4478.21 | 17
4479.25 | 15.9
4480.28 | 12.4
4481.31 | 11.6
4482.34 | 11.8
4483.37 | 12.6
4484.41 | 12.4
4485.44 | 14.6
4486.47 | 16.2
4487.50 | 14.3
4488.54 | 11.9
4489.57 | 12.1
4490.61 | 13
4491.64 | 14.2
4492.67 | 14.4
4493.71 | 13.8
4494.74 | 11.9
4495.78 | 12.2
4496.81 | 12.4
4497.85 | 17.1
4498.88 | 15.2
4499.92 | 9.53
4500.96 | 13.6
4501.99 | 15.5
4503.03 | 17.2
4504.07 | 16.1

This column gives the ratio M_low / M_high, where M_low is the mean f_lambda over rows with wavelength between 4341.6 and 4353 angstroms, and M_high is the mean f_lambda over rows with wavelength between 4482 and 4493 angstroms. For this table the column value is 0.78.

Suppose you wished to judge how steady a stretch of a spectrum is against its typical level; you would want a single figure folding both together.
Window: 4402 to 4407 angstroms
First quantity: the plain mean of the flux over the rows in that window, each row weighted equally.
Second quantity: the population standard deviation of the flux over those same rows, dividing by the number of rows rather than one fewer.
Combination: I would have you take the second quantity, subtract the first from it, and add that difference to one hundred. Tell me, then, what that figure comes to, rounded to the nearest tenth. 92.7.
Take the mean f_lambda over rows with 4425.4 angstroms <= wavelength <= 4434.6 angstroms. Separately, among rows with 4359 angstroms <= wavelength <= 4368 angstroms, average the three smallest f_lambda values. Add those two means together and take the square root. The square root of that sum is 4.69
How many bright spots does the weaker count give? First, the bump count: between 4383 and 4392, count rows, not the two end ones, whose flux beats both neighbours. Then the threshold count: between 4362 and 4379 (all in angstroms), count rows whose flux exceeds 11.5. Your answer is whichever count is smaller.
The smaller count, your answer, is 1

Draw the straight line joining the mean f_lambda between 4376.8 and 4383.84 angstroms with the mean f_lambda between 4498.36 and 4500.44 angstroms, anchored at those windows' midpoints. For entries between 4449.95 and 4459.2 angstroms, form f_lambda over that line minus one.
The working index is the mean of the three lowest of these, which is -0.19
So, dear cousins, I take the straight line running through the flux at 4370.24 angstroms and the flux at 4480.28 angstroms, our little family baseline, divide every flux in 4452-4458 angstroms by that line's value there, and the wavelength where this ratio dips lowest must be 4457.64 angstroms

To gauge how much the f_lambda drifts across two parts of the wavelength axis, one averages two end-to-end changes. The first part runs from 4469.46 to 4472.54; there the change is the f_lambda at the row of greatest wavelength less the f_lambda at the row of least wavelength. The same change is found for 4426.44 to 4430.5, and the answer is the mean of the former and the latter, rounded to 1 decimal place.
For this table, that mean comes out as 1.4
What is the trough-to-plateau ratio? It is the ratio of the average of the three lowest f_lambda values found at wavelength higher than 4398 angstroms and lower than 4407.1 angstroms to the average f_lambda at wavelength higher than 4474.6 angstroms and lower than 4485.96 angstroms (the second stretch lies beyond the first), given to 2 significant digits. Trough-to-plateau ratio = 0.60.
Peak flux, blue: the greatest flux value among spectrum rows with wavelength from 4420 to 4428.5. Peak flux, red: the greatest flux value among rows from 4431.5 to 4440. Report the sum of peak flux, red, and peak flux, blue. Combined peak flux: 31.4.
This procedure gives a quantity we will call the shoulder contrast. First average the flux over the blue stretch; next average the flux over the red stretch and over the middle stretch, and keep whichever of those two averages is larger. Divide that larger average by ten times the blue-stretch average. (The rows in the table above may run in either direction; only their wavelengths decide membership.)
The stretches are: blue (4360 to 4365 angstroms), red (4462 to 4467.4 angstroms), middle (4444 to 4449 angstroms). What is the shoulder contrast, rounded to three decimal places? 0.123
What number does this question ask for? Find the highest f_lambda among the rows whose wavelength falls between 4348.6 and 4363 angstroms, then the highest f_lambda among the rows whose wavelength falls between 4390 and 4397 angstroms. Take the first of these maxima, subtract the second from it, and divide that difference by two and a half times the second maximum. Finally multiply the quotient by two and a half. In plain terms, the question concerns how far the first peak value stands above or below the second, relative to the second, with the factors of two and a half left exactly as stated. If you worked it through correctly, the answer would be 0.32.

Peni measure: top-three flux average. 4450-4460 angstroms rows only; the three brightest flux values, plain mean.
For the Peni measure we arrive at 13.0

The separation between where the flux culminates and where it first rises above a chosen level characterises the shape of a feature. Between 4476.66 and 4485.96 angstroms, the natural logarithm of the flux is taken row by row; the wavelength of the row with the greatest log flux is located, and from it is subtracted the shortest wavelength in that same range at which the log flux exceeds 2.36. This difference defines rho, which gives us 1.0 angstroms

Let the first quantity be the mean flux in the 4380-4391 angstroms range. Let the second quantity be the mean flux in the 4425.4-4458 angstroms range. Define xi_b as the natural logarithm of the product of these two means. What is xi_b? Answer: 4.69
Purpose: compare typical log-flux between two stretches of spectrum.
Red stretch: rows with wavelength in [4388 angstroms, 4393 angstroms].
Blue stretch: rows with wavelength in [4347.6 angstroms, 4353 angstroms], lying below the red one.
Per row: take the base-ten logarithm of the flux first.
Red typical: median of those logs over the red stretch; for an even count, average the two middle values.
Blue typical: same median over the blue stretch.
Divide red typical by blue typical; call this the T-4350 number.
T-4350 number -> 1.09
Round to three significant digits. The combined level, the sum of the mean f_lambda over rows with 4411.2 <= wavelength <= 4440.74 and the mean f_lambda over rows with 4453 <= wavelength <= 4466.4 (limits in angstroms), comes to 23.5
